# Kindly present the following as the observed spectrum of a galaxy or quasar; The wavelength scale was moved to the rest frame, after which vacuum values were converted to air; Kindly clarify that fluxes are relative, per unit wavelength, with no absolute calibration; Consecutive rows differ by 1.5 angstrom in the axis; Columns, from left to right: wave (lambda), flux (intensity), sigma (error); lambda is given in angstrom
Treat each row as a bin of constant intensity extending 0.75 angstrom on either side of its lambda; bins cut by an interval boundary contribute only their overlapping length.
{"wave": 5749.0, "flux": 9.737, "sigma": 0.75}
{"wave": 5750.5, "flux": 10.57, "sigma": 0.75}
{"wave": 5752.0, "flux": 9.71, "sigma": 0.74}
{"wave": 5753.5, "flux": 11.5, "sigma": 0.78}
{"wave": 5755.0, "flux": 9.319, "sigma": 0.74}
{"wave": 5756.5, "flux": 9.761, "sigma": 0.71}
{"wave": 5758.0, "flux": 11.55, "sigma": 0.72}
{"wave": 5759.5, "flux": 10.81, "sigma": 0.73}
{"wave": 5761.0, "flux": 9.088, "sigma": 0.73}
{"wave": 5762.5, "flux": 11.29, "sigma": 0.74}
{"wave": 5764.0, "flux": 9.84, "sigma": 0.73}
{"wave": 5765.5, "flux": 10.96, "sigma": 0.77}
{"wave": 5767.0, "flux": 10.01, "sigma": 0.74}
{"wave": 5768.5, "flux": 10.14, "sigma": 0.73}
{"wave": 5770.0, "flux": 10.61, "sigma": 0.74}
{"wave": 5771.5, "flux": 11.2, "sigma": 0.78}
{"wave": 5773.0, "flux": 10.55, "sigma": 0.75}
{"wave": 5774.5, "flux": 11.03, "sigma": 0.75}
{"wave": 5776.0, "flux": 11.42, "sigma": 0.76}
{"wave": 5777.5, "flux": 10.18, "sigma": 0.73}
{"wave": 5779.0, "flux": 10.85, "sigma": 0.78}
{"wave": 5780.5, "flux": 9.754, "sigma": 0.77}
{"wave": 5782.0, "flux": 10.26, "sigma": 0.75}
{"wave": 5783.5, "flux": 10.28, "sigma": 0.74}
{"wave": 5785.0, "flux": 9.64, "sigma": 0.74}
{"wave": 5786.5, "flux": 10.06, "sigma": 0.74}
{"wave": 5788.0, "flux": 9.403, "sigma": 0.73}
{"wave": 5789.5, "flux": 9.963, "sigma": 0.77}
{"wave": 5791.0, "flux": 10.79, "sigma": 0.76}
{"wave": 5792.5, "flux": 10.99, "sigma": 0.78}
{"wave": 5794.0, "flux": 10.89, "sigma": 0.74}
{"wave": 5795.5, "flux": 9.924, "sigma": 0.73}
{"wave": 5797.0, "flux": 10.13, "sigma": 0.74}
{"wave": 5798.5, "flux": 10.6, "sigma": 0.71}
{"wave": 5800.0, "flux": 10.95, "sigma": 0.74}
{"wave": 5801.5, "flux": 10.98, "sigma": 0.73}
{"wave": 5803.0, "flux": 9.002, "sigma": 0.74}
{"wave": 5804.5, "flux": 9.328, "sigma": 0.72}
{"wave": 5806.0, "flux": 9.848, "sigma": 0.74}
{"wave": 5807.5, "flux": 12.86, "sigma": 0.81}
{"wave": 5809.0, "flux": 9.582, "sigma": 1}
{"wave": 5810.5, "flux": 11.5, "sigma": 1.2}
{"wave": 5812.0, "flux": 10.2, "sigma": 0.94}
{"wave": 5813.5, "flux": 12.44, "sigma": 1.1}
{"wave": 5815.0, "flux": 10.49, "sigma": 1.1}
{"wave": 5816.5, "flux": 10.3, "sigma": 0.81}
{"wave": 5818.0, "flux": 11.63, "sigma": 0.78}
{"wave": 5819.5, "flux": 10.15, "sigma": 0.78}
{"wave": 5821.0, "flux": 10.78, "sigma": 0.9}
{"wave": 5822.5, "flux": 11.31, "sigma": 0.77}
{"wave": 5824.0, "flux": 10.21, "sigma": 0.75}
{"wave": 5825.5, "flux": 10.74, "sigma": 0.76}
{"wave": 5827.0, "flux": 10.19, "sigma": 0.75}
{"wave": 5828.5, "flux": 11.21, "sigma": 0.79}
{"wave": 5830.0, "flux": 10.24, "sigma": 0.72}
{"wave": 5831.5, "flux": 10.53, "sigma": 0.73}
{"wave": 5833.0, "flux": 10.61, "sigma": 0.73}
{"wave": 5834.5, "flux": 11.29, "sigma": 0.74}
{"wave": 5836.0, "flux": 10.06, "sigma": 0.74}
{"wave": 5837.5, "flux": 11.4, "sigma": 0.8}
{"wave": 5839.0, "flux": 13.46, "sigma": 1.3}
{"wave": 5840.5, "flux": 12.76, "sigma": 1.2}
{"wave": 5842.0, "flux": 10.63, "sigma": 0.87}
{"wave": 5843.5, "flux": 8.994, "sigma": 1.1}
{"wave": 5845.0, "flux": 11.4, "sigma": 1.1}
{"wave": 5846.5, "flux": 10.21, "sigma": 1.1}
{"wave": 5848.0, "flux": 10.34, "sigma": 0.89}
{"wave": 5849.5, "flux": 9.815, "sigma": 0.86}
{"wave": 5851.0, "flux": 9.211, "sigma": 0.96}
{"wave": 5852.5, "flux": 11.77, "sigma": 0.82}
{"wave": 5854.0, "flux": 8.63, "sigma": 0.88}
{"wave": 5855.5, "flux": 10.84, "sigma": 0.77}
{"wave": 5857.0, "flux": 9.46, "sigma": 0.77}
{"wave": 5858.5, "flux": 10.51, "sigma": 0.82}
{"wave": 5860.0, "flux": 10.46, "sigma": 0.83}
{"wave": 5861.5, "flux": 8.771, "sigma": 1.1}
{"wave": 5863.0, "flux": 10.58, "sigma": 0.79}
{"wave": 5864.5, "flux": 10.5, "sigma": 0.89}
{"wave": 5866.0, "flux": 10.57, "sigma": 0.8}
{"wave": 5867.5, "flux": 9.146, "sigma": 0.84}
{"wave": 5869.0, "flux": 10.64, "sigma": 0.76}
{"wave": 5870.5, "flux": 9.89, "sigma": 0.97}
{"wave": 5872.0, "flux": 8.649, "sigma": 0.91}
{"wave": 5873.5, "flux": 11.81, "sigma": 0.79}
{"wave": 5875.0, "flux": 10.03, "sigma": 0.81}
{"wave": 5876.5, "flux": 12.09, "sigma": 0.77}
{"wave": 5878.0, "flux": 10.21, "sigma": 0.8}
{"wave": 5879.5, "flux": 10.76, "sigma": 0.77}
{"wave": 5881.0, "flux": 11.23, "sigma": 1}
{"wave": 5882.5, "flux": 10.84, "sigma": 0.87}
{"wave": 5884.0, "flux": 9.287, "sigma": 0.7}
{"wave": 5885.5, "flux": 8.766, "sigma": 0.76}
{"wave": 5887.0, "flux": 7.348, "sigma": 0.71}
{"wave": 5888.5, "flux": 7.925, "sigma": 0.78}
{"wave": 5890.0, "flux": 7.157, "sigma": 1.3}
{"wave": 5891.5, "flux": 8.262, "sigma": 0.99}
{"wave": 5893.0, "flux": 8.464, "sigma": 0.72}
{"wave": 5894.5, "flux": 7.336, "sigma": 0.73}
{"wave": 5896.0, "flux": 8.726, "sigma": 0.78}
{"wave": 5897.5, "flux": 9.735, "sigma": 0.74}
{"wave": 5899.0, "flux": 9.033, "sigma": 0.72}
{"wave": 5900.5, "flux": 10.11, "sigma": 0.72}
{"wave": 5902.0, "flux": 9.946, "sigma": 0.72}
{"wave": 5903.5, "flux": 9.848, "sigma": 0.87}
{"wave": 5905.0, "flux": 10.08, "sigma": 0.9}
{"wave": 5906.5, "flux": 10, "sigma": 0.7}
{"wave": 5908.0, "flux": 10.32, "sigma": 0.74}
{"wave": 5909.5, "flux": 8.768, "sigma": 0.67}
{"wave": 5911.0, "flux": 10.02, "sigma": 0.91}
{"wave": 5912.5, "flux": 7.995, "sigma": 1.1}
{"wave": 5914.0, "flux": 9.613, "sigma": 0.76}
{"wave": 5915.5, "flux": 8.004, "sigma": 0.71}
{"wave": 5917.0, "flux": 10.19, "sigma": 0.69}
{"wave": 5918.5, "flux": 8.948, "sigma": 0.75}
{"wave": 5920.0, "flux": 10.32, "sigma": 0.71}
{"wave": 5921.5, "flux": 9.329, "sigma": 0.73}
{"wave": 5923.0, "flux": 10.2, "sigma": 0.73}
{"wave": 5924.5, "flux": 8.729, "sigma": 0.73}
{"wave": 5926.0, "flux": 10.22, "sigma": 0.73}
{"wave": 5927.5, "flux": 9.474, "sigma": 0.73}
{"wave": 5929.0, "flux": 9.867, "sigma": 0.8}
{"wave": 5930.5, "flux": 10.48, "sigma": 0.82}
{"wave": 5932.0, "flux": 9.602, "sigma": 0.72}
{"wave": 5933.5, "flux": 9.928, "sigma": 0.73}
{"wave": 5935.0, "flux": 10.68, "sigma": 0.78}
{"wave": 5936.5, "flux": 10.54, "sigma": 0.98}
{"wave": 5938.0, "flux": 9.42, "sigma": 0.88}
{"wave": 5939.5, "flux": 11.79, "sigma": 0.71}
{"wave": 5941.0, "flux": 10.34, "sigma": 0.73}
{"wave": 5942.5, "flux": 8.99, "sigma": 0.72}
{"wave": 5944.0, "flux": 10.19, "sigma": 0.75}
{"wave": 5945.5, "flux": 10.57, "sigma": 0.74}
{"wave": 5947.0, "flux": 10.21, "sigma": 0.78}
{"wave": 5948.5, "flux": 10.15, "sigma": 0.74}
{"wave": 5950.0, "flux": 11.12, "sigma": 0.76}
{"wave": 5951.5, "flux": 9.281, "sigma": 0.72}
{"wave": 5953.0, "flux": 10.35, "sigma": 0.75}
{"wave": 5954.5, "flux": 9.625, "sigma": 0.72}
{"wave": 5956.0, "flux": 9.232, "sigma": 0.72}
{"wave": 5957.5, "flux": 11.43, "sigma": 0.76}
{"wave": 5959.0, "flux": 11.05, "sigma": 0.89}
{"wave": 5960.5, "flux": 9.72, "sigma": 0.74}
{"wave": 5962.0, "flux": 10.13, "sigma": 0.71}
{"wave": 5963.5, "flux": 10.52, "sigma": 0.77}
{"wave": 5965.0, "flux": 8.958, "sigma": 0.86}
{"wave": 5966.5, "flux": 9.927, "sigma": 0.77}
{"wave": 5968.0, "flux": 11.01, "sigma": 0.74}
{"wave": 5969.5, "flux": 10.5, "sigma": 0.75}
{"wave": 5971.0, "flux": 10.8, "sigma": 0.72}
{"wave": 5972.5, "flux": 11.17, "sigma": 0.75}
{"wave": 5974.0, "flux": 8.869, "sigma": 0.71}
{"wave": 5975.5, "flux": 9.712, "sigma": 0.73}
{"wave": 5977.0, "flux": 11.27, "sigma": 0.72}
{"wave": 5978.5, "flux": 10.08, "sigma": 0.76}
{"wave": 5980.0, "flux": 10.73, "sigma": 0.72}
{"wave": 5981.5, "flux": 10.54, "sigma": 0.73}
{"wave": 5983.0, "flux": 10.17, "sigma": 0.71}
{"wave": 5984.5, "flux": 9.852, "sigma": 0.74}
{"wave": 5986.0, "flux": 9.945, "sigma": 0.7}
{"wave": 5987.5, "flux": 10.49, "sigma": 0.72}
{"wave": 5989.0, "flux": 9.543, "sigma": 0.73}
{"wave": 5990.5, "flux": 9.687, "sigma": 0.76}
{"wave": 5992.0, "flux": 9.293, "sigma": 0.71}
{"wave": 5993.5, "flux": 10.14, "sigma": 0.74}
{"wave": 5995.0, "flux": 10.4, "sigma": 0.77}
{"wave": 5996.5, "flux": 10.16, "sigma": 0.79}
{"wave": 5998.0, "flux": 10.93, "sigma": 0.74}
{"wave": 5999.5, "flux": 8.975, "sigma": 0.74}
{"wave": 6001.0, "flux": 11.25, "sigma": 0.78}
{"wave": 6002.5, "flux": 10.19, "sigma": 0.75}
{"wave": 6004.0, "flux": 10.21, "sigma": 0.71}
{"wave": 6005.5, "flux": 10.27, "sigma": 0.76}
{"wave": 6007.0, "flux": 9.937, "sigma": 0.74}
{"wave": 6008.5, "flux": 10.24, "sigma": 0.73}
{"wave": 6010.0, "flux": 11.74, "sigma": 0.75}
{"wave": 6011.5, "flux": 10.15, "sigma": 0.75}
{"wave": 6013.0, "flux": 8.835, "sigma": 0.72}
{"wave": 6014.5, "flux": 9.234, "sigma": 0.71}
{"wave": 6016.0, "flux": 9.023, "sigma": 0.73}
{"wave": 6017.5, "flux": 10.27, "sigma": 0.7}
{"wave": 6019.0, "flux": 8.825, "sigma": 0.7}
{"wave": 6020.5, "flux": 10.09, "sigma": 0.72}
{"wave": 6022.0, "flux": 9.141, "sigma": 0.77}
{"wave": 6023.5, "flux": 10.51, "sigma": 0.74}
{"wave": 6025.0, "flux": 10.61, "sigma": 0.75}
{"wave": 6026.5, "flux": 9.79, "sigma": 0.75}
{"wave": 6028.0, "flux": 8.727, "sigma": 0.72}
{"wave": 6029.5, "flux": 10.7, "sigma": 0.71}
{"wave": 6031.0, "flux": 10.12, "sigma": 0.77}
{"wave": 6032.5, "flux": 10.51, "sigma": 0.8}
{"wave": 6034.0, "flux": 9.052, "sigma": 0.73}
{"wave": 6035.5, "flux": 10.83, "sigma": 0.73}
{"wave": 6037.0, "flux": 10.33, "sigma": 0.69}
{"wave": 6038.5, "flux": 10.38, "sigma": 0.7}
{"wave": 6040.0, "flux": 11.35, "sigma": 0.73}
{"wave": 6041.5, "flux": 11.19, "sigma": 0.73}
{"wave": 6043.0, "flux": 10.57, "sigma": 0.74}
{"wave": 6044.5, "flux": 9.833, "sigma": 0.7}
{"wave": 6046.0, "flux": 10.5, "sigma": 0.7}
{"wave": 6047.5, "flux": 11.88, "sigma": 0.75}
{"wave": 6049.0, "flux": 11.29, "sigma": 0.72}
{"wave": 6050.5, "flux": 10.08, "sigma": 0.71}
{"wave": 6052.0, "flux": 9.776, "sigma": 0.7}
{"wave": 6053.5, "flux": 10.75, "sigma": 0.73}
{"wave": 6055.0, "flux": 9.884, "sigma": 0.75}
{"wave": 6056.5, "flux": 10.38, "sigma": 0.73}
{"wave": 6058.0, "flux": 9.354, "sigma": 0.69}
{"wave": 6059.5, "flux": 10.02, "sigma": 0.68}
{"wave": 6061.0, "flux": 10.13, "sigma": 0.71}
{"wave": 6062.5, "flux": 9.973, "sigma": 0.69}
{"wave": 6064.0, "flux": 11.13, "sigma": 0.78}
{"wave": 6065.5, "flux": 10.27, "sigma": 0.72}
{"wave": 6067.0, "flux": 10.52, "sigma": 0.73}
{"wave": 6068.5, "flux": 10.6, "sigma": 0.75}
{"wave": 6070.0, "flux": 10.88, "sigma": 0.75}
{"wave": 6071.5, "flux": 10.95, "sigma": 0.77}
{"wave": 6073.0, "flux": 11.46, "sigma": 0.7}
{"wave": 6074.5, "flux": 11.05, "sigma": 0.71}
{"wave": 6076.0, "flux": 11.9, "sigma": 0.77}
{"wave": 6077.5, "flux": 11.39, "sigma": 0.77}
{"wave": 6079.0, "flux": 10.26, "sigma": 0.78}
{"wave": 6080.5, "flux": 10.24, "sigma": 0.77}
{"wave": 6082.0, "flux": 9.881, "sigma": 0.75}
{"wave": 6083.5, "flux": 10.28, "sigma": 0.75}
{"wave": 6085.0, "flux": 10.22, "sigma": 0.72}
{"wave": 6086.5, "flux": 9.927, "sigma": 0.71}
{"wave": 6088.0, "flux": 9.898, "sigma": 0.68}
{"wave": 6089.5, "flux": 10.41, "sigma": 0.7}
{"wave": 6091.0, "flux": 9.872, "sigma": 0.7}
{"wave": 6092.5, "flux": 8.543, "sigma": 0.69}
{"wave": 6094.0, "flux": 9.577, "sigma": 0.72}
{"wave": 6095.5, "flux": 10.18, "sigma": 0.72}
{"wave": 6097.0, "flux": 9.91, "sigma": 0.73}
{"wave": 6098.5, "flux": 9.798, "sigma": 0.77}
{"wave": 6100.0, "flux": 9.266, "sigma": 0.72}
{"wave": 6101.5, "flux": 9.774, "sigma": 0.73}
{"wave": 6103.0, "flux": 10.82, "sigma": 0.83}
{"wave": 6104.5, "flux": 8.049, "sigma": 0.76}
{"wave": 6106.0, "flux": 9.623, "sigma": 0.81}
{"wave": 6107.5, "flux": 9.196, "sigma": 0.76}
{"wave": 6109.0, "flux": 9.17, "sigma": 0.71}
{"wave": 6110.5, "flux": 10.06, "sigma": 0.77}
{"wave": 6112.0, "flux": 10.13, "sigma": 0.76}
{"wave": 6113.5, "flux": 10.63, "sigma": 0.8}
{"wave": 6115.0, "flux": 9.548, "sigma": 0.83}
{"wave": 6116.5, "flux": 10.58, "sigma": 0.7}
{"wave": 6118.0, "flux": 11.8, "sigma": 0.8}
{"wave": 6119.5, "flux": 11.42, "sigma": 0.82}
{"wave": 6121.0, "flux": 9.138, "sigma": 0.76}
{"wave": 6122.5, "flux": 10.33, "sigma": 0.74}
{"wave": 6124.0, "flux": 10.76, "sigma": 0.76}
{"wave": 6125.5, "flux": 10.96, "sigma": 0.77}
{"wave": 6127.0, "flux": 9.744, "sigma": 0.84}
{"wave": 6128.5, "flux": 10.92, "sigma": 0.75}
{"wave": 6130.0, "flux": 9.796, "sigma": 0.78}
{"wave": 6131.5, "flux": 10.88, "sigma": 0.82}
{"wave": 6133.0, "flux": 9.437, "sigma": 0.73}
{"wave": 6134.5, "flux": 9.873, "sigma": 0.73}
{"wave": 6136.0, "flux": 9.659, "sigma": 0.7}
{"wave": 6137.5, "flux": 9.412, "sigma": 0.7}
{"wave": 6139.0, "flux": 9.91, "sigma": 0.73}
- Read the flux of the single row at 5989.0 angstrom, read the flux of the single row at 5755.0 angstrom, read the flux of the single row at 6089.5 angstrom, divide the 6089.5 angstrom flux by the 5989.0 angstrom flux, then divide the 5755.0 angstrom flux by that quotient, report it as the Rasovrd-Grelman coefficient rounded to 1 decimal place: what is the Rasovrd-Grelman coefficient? 8.5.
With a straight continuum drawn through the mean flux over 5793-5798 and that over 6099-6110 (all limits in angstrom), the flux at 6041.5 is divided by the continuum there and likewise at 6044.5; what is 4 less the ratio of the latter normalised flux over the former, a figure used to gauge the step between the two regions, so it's 3.12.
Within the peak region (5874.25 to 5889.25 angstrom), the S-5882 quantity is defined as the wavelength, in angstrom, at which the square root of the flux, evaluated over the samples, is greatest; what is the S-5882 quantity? 5876.5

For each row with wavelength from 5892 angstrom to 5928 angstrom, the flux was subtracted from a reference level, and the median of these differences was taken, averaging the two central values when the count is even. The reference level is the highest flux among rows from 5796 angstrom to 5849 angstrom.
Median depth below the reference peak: 3.79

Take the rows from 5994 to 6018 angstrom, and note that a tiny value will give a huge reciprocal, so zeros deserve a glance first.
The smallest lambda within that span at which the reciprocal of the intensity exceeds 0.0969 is 5996.5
